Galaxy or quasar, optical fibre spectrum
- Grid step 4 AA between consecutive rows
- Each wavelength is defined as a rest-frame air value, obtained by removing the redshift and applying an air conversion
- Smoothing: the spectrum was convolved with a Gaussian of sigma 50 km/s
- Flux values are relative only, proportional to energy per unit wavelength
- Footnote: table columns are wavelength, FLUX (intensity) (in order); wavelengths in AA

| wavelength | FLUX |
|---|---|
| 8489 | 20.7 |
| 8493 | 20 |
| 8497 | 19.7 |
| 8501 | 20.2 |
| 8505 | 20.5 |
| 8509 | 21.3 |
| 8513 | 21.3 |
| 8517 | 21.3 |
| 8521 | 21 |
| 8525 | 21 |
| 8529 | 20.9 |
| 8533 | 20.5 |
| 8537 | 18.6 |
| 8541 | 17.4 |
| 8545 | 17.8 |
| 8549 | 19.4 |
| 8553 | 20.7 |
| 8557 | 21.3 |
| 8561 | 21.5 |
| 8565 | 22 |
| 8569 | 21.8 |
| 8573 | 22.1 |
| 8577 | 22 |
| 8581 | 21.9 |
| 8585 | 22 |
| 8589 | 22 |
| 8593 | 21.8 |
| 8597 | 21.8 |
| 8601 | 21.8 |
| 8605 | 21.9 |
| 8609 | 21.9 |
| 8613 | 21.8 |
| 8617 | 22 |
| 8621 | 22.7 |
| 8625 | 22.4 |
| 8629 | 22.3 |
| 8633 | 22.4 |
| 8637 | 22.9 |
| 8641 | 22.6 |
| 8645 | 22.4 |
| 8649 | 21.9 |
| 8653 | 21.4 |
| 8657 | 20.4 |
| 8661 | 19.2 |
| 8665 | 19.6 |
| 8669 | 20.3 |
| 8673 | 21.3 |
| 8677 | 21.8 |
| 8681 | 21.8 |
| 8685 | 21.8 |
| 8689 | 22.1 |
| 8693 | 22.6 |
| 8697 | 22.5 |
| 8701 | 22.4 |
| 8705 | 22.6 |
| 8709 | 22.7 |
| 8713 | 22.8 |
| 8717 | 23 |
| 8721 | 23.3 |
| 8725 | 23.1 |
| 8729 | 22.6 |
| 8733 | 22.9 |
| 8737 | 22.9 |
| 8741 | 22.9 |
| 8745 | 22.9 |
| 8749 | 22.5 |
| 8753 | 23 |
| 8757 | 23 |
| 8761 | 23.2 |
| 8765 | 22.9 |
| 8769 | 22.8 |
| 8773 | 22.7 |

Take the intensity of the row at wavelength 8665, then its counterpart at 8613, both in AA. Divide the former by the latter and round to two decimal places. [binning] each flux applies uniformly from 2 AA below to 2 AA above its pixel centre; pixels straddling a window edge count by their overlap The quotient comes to 0.90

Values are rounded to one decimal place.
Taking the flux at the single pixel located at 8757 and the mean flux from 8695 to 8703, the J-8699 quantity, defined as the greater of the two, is 23.0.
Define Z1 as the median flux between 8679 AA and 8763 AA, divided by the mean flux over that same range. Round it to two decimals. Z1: 1.00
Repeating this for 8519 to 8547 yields 1.05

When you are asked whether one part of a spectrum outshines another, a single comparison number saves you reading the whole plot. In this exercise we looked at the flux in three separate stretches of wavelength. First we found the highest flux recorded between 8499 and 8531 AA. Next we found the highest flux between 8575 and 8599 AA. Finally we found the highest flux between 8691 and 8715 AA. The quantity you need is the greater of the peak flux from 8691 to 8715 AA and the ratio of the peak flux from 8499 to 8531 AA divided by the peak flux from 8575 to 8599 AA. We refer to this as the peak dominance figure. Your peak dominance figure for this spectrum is 22.8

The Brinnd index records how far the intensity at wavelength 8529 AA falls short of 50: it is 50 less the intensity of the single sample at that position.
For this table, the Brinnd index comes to 29.1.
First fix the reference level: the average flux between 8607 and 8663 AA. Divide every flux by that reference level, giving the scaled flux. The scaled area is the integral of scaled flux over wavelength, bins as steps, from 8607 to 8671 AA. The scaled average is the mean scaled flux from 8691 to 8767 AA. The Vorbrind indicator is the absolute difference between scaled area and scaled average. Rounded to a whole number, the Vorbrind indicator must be 62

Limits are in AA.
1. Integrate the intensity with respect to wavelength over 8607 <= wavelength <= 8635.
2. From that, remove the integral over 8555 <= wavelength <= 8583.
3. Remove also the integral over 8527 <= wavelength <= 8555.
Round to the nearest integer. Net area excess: -530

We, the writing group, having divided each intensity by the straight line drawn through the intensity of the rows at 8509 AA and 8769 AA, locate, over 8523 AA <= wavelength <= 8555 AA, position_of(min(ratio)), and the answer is 8541 AA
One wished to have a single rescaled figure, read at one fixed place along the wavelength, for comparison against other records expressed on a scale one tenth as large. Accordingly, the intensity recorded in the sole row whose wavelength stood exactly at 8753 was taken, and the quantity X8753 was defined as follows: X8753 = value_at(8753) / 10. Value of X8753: 2.30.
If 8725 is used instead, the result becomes 2.31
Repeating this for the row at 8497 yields 1.97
